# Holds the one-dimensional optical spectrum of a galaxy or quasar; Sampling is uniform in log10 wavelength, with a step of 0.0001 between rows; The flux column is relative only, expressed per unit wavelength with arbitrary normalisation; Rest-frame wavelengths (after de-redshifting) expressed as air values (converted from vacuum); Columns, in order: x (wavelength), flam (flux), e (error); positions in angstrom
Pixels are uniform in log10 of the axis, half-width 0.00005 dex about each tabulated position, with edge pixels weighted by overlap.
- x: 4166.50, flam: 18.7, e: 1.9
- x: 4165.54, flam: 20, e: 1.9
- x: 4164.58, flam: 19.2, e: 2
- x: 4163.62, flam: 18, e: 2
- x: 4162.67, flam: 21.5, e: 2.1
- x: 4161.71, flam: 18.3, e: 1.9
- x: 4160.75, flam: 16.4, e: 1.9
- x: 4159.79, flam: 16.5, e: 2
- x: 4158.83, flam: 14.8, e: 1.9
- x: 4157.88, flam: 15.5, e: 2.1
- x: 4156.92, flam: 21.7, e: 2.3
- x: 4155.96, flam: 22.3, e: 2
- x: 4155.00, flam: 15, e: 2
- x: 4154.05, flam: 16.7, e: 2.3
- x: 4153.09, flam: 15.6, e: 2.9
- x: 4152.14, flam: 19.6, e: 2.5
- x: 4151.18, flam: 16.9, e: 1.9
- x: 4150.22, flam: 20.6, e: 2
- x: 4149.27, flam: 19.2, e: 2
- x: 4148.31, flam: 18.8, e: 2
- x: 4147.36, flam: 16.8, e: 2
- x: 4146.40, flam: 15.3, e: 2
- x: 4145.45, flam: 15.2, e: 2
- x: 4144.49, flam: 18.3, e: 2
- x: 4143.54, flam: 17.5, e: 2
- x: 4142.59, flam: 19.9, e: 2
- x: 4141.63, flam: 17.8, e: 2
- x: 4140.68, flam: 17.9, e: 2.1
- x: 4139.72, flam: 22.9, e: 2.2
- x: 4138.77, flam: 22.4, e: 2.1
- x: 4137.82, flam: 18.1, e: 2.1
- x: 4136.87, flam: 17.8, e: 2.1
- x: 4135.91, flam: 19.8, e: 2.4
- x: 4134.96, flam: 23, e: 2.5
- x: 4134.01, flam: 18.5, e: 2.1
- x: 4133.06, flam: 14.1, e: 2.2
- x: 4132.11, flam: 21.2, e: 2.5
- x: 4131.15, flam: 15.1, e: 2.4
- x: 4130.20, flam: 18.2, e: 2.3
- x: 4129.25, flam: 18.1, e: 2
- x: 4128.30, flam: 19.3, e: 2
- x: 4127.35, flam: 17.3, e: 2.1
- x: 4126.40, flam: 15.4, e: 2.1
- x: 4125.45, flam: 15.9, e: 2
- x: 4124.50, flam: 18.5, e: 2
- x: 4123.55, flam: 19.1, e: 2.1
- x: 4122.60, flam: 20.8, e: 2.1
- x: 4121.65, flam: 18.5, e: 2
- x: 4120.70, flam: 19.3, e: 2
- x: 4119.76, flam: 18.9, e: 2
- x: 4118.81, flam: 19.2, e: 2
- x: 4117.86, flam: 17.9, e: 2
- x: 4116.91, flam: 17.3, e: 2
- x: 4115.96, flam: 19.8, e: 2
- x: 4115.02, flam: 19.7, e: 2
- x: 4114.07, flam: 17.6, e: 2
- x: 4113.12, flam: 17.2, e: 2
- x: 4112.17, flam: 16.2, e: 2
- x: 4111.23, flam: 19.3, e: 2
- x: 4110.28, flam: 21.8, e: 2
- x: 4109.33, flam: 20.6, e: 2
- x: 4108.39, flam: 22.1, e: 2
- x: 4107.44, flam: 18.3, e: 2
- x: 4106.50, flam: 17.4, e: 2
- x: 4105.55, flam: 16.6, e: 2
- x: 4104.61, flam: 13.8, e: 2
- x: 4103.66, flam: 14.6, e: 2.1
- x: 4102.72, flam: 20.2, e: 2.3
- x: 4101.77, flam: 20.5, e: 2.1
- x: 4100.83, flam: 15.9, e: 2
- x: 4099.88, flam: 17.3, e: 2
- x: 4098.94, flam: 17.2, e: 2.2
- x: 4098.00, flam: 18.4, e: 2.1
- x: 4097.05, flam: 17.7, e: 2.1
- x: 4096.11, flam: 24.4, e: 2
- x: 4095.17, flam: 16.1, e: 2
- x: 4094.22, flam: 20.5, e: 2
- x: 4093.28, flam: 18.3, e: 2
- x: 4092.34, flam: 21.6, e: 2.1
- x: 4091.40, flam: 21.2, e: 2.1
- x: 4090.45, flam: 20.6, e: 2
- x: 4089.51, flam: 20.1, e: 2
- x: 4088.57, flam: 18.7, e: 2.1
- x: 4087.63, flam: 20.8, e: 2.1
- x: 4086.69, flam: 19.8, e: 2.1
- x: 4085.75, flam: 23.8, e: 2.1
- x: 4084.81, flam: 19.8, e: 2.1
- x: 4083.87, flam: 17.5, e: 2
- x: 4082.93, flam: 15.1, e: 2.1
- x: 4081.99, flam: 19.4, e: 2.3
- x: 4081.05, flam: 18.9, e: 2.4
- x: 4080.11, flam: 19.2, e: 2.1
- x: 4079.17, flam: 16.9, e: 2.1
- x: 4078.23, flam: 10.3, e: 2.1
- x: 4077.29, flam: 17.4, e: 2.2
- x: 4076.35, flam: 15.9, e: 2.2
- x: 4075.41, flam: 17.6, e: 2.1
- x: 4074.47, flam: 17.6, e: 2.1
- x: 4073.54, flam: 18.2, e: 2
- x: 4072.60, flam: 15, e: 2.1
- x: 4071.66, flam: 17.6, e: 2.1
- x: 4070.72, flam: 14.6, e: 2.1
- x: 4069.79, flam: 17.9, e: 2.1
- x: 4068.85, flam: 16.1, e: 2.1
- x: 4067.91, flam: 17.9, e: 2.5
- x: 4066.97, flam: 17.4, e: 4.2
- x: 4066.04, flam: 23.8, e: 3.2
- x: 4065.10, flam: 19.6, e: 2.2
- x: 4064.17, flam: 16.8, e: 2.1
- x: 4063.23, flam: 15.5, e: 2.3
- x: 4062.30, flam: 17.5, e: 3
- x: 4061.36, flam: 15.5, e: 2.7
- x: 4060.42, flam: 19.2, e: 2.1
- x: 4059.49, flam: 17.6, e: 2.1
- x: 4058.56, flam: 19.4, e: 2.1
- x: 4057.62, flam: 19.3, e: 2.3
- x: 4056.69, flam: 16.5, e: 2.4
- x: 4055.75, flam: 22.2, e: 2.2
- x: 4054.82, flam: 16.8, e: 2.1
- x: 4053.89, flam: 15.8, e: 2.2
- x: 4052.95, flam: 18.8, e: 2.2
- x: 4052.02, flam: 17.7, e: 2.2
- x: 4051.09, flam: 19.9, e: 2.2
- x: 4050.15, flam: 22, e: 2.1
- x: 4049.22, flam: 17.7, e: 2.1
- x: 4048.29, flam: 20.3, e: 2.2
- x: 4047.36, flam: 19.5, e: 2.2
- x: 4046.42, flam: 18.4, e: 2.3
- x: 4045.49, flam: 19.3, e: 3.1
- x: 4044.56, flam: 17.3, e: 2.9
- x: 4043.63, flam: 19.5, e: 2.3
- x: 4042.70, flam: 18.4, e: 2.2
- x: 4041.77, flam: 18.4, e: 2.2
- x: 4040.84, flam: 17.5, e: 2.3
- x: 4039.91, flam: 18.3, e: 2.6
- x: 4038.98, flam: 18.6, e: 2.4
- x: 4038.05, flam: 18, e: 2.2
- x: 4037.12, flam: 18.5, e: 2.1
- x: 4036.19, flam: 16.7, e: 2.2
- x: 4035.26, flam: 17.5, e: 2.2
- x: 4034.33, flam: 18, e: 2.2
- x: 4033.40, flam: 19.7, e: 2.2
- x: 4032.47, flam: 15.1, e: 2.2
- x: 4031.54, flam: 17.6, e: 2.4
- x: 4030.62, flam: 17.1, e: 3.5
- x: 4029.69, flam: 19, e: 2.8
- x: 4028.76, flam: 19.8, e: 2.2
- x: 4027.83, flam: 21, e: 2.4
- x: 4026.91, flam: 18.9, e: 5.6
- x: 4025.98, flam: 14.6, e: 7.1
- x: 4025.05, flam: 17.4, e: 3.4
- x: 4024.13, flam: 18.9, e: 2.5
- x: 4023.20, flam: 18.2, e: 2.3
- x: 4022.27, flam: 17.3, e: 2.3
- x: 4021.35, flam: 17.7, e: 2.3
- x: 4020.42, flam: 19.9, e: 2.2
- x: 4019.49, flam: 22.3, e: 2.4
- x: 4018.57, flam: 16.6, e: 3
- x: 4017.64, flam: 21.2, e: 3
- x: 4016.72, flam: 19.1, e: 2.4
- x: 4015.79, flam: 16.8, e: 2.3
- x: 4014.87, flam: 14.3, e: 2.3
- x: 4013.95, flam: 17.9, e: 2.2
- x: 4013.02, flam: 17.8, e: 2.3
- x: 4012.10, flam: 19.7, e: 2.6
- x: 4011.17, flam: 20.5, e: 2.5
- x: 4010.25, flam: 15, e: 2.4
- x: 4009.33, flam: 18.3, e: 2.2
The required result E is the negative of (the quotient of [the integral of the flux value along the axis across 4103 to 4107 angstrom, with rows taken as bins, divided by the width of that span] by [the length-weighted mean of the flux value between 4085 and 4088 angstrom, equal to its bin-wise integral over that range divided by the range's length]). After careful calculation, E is -0.74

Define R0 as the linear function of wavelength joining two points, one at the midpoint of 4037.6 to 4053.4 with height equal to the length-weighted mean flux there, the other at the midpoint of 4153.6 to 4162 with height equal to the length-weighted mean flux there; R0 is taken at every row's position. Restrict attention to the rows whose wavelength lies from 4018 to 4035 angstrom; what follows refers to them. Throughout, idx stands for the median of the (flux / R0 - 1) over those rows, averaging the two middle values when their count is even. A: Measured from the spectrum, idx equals -0.05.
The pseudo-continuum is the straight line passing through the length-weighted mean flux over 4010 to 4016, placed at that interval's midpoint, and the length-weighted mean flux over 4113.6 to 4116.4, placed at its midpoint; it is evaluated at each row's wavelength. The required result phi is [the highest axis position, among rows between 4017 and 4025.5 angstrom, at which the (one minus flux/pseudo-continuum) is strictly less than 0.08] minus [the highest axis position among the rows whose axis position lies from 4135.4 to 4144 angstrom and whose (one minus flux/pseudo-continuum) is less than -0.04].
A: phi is -114.7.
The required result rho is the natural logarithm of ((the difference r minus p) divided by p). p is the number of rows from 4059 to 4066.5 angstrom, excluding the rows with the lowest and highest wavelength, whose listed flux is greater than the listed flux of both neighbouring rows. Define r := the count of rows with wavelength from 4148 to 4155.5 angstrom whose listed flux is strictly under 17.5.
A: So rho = 0.0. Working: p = 2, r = 4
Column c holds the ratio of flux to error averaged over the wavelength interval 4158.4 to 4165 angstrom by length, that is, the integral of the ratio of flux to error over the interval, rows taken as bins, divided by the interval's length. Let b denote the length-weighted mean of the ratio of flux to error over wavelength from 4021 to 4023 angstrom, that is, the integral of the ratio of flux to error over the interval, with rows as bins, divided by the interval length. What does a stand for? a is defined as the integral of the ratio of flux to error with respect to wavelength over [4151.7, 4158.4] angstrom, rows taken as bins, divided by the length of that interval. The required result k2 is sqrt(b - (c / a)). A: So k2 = 2.55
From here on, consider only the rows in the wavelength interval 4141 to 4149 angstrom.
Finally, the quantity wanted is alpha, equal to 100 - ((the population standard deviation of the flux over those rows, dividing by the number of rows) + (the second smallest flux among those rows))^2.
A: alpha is -183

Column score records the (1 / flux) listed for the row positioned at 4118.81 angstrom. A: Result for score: 0.052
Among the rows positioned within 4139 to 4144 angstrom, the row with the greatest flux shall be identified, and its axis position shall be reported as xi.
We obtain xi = 4139.72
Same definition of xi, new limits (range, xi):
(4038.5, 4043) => 4038.98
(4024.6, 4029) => 4027.83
